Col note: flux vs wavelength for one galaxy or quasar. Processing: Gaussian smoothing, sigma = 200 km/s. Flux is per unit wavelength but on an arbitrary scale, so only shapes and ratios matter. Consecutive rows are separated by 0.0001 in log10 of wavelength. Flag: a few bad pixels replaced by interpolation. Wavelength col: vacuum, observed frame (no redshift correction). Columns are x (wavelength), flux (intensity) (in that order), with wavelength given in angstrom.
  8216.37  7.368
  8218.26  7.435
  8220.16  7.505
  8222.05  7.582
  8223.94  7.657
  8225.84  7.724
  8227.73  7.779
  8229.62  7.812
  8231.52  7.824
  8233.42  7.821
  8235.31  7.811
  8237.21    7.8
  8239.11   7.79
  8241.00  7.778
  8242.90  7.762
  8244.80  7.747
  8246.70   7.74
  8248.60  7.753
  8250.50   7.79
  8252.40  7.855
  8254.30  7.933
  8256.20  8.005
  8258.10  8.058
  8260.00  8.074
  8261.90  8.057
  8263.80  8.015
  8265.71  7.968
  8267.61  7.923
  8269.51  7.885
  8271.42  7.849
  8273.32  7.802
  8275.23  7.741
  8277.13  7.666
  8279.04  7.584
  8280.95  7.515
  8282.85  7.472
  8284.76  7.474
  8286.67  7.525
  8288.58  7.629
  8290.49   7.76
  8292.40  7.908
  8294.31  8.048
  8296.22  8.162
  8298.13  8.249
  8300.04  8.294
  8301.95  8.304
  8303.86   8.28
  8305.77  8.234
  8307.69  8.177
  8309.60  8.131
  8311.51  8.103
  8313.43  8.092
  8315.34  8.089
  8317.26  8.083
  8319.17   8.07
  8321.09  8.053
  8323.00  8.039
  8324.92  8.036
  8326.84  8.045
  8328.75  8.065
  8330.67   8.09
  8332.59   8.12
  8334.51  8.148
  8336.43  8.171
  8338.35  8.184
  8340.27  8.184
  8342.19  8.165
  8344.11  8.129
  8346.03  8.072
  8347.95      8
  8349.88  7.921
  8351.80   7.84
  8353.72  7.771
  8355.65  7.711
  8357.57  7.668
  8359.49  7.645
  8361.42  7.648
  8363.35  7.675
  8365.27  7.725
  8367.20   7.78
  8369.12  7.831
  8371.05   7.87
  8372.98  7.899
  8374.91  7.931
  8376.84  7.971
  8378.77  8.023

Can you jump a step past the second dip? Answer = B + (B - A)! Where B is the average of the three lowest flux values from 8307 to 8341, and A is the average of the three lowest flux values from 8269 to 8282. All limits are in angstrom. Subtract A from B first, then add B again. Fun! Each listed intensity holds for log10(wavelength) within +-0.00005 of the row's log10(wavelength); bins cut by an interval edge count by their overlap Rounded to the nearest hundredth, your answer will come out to 8.49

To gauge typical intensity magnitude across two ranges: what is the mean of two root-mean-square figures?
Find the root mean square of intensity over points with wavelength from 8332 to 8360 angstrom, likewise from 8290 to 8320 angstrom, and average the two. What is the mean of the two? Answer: 8.05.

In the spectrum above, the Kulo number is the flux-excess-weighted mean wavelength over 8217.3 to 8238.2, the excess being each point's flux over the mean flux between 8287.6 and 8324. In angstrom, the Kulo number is 8225.9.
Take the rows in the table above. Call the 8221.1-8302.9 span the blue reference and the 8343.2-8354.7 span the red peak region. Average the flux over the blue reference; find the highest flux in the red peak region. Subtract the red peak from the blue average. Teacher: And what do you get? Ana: -0.29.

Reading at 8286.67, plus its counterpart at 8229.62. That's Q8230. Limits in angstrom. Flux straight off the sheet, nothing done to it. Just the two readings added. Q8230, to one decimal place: 15.3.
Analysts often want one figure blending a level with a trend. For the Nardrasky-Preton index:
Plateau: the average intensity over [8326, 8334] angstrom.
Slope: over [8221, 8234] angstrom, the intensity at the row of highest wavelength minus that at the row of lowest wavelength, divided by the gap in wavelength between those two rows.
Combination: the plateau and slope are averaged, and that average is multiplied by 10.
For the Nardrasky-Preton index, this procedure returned 40.5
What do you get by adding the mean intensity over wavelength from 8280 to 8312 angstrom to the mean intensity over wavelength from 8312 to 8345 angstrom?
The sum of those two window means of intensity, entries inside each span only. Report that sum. 16.1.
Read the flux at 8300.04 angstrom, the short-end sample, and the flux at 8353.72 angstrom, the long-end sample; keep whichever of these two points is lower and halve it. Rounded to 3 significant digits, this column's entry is 3.89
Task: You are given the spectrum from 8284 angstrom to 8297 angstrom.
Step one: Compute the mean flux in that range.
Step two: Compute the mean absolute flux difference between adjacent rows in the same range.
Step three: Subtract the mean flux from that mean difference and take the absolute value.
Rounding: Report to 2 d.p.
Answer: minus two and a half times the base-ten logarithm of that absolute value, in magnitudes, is -2.21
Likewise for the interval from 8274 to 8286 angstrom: -2.19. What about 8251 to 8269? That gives -2.25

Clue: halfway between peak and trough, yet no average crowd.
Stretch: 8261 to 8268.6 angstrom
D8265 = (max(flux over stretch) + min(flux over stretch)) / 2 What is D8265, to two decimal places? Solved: 7.99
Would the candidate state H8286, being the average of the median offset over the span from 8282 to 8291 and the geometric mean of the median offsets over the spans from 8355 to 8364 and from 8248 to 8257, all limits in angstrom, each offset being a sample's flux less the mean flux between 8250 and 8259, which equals -0.13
